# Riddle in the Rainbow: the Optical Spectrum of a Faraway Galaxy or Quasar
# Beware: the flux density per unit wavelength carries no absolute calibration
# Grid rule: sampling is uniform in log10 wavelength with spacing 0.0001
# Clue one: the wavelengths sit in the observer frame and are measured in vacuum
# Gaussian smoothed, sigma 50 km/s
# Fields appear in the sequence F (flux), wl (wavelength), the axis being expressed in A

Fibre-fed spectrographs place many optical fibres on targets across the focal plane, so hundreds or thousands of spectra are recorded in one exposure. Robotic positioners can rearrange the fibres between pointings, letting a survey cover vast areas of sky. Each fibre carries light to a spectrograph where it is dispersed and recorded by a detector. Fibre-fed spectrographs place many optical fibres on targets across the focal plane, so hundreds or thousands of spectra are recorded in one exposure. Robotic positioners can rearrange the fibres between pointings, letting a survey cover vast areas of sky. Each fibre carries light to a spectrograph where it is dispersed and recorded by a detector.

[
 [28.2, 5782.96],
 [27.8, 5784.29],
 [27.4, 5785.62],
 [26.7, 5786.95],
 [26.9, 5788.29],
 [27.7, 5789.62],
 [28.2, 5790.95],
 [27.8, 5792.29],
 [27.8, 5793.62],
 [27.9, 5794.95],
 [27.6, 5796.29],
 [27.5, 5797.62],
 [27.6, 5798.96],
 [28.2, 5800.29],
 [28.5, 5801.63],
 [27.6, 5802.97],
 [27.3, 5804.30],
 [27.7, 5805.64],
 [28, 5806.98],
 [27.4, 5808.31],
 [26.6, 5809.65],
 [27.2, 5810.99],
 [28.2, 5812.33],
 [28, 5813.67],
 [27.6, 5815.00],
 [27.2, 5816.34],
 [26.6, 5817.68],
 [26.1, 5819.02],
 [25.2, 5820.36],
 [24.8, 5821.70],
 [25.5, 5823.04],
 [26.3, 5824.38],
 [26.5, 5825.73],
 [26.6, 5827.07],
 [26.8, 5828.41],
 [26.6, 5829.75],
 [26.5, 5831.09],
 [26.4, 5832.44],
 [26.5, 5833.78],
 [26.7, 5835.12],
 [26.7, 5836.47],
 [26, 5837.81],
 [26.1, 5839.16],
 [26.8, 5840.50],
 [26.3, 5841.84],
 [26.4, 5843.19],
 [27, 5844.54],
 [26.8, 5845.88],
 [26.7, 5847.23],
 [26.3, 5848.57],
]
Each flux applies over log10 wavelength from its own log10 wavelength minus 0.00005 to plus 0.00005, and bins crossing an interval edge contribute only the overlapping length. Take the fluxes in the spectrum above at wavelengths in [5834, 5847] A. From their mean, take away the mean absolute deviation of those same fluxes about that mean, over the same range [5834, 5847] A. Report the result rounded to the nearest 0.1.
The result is 26.2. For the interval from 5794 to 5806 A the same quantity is 27.5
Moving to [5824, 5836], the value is 26.4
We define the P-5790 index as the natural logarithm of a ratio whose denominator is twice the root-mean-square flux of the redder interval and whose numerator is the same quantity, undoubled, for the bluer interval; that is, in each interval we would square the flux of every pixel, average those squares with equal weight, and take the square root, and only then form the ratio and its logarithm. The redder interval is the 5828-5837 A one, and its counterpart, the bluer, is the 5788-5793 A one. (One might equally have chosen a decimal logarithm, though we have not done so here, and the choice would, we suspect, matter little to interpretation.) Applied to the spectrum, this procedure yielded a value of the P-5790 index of -0.65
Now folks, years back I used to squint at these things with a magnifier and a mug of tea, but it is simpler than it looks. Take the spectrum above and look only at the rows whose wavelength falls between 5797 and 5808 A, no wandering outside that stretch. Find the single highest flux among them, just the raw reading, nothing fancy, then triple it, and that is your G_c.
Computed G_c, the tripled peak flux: 85.5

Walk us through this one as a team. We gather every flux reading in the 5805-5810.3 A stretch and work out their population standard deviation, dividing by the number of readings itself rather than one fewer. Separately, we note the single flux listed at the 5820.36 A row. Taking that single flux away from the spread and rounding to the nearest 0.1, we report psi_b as -24.7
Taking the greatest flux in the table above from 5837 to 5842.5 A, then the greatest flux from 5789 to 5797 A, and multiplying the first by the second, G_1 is 756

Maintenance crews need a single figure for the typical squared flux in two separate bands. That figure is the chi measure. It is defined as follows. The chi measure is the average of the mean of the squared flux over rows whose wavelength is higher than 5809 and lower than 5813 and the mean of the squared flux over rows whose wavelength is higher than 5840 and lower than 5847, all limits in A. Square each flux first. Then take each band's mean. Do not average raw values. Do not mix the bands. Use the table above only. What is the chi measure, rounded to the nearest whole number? 729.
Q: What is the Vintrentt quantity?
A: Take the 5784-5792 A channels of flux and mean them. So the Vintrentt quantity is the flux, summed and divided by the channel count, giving 27.4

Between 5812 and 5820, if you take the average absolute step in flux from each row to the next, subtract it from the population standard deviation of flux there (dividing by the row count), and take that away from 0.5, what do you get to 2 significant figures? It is 0.18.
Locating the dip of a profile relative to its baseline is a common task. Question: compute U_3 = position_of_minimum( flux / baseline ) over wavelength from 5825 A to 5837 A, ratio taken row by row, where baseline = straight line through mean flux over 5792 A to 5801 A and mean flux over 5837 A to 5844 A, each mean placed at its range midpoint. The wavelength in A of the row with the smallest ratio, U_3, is 5825.73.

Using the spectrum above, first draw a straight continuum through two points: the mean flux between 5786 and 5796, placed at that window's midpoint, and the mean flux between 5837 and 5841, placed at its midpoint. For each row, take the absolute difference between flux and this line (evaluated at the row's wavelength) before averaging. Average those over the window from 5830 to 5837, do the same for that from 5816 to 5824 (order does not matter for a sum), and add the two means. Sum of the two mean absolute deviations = 1.2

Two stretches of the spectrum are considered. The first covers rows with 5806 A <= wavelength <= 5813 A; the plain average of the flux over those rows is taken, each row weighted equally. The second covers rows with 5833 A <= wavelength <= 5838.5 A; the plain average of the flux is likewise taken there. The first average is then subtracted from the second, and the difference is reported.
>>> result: -1.0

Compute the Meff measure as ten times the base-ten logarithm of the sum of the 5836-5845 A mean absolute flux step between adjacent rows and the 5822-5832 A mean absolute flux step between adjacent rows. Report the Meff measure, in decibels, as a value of -1.4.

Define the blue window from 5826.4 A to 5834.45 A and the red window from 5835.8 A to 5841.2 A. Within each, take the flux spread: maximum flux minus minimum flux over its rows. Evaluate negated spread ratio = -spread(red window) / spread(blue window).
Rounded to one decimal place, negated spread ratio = -2.0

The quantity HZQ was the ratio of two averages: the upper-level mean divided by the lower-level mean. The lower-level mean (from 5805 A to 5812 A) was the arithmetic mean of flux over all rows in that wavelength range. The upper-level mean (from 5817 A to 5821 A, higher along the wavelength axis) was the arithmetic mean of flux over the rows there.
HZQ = 0.95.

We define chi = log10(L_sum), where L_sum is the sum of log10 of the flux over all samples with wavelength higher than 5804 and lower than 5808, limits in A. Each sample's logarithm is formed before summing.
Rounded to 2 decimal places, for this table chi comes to 0.64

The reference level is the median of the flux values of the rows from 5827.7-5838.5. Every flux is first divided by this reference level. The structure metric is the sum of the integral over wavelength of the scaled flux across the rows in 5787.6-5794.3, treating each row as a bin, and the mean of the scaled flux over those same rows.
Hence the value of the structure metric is 8.0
